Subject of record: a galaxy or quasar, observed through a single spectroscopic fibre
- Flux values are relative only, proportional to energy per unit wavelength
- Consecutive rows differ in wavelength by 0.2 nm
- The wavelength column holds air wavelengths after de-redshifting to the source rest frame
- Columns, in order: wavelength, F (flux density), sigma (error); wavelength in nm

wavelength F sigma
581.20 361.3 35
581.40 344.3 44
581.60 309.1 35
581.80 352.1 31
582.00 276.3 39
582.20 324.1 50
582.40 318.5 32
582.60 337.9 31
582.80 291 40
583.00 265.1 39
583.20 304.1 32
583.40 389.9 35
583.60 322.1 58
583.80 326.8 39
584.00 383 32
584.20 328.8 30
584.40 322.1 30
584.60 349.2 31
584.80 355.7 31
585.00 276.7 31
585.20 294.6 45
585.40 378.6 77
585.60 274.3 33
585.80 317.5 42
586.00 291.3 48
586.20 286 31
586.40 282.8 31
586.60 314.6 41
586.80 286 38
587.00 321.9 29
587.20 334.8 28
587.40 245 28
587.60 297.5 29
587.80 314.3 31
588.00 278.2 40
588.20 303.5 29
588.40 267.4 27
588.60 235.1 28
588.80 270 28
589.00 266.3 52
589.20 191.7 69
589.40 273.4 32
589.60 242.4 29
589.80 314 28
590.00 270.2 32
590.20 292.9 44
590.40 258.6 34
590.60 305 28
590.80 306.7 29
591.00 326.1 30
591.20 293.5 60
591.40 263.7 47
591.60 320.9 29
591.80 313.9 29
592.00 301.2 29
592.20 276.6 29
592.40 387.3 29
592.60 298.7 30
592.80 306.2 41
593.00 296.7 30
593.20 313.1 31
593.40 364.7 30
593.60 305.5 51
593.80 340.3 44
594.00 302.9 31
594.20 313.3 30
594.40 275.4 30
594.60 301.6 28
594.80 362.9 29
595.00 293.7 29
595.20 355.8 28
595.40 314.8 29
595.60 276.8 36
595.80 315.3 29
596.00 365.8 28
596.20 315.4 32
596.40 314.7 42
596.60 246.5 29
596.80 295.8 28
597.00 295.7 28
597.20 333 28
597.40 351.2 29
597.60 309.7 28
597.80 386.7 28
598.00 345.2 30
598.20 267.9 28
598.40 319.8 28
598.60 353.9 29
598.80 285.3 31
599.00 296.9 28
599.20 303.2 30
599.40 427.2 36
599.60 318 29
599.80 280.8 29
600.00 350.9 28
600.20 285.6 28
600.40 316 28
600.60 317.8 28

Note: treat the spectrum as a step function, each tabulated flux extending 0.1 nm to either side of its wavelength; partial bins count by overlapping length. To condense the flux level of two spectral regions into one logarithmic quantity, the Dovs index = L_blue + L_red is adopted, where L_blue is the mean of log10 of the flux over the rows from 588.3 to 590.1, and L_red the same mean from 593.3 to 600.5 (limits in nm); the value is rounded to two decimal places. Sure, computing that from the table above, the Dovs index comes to 4.91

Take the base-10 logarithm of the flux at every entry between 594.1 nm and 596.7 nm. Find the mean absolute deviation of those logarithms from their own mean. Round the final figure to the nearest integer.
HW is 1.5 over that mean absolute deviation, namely 42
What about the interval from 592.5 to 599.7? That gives 42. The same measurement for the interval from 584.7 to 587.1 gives 42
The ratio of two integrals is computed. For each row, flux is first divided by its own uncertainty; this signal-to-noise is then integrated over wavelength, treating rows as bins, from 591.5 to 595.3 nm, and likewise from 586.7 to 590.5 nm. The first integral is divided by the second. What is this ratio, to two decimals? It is 1.18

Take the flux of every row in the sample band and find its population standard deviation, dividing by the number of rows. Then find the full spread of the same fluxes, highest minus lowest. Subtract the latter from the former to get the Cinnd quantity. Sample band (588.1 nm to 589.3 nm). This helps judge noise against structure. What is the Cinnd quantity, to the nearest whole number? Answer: -77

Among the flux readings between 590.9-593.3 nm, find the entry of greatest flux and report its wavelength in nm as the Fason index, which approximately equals 592.40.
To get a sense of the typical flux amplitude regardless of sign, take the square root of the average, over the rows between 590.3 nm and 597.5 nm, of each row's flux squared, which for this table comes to 313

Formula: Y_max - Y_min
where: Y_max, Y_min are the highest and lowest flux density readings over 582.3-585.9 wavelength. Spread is 125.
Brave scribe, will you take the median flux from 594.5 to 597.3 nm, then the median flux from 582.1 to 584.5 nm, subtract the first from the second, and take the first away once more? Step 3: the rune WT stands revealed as -306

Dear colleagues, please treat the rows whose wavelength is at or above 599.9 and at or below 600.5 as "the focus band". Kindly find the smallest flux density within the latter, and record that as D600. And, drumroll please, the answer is 285.6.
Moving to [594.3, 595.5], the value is 275.4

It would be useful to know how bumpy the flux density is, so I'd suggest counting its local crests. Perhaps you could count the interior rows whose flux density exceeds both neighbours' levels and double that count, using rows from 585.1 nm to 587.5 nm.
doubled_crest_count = 8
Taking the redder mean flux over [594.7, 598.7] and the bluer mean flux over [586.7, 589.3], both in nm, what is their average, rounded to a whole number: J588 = 299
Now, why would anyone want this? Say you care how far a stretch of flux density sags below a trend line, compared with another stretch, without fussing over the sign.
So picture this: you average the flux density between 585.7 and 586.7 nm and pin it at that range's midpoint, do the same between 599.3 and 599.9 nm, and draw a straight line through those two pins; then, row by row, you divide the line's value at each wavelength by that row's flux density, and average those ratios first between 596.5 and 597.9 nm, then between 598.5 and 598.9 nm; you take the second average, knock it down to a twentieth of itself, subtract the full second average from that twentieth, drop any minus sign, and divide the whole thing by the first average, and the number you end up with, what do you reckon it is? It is 0.95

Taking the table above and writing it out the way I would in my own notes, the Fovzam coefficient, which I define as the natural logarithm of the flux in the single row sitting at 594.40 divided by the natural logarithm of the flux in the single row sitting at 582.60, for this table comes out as 0.96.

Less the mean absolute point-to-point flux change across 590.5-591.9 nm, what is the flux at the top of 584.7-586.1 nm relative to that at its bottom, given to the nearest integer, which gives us -89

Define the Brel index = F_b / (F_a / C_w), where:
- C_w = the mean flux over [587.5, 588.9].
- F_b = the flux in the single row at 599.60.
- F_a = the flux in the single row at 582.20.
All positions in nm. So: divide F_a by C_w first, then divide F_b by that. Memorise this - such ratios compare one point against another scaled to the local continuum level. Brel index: 276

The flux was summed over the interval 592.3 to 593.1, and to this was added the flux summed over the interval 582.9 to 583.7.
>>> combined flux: 2570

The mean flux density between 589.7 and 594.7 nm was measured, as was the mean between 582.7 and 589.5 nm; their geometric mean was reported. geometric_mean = 304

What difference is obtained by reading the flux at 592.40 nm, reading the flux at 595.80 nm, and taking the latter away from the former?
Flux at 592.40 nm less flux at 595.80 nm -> 72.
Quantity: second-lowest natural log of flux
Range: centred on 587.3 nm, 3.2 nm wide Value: 5.501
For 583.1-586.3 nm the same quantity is 5.623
